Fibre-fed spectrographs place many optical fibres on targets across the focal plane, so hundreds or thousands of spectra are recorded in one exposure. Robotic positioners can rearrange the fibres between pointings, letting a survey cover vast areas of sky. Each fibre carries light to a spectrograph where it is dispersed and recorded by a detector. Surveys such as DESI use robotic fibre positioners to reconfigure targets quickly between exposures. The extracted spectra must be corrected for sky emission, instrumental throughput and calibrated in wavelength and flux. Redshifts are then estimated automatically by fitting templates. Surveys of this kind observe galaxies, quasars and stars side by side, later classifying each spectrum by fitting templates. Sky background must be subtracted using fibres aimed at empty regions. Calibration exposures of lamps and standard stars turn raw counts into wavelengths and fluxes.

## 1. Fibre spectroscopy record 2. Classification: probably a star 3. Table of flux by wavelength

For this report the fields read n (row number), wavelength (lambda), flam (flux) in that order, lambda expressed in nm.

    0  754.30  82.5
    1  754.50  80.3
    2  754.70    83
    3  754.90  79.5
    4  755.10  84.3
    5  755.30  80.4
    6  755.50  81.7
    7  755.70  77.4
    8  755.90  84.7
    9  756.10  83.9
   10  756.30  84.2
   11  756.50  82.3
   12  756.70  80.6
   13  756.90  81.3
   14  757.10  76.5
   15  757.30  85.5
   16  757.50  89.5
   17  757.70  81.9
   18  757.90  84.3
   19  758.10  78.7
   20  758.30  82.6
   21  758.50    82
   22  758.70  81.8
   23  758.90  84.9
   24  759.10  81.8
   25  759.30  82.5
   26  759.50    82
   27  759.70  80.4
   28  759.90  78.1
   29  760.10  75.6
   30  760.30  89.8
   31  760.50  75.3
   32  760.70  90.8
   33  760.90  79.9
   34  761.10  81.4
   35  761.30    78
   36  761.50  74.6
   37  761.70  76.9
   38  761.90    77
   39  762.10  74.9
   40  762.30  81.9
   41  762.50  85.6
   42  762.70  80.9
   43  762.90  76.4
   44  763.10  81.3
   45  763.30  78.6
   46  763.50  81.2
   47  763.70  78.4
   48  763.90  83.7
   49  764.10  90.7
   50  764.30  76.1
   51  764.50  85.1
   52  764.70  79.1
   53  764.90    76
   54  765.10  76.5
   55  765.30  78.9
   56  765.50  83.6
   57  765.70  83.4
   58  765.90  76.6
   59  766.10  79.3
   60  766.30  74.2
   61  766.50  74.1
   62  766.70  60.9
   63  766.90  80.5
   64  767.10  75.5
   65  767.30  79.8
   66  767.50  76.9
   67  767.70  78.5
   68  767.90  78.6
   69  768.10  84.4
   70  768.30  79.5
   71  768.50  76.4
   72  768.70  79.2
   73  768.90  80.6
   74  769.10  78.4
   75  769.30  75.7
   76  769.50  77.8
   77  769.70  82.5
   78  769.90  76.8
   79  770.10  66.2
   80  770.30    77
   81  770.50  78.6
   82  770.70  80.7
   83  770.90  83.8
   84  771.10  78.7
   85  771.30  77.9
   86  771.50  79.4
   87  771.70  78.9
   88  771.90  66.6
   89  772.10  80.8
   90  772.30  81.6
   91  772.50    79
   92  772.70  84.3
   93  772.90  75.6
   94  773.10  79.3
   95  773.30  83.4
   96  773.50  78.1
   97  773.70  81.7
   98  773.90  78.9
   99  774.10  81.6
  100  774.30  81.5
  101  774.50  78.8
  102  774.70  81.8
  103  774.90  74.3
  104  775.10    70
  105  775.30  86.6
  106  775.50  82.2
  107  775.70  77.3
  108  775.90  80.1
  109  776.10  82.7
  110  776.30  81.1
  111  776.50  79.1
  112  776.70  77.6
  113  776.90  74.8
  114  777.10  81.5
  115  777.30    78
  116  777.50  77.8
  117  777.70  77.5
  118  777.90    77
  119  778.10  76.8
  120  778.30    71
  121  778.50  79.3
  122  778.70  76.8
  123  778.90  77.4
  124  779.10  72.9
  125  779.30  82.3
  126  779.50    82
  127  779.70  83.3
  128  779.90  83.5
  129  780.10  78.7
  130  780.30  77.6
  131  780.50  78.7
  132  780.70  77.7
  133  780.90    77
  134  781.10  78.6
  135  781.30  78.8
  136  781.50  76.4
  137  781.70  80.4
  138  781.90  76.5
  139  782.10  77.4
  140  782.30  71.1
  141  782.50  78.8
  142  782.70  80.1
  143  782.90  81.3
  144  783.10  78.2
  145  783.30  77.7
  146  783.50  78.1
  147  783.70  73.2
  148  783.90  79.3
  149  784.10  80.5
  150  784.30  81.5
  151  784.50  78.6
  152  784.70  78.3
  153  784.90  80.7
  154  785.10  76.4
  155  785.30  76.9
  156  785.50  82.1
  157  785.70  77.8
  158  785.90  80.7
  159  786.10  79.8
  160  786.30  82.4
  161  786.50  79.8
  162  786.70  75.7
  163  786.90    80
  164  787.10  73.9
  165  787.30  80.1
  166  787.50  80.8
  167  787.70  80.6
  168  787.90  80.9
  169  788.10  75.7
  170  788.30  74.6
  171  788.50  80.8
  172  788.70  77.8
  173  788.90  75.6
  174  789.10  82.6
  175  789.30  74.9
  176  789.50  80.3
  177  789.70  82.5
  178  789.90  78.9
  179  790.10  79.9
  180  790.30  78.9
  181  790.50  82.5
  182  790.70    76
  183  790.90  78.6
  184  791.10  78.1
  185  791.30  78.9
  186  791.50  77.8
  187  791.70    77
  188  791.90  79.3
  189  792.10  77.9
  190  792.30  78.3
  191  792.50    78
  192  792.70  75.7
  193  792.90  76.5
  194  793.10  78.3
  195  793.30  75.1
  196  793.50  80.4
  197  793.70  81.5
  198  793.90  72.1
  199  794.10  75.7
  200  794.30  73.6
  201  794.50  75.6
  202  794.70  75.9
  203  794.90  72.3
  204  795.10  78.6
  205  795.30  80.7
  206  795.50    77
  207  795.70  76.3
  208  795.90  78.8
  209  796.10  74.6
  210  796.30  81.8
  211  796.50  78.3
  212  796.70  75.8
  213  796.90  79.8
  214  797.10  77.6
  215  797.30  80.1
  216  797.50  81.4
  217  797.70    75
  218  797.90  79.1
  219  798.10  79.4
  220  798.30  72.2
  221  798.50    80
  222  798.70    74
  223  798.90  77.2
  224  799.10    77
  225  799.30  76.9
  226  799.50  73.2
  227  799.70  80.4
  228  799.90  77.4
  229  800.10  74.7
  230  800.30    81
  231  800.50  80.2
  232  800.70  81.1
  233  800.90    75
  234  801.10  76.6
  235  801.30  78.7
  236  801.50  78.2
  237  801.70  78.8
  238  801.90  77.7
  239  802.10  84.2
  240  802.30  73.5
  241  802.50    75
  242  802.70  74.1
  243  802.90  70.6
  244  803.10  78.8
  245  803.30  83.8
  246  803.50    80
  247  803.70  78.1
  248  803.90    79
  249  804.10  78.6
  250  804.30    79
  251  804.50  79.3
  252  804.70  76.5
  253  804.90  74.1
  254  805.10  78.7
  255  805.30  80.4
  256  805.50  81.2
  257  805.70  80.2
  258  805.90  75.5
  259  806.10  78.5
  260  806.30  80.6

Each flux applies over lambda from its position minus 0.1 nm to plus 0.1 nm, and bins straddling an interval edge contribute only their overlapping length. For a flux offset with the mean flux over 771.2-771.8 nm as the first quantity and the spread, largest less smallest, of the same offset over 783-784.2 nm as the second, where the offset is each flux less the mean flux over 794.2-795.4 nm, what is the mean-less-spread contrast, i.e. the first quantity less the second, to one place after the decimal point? -4.7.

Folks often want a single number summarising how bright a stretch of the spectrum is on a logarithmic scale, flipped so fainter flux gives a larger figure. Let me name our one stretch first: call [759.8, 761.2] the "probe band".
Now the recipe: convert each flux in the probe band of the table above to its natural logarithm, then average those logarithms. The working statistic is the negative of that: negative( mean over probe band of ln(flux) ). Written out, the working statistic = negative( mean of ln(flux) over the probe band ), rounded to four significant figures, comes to -4.399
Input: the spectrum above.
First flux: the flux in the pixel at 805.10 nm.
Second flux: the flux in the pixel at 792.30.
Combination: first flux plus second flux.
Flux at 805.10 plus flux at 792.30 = 157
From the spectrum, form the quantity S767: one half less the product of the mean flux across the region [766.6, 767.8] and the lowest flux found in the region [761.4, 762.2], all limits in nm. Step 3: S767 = -5621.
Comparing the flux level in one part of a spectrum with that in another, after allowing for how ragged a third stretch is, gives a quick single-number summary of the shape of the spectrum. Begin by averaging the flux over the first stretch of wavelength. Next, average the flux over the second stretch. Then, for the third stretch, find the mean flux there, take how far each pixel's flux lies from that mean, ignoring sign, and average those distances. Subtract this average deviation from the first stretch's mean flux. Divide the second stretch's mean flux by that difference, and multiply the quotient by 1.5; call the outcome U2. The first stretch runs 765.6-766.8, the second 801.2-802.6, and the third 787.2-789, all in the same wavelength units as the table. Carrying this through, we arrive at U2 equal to 1.62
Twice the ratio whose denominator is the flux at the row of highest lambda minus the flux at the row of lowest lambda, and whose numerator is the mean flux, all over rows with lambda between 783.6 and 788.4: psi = 113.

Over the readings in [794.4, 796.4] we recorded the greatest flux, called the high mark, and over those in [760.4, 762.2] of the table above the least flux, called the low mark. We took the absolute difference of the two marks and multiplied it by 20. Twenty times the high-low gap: 144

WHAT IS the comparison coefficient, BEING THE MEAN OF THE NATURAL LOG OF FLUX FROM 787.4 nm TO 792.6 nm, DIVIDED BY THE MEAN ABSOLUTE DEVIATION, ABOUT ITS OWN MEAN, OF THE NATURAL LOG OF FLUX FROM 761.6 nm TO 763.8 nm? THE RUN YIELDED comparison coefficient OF 136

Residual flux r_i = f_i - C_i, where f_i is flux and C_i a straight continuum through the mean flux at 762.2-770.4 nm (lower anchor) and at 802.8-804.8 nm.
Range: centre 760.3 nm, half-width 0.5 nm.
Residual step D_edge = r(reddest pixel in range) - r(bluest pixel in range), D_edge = 12.7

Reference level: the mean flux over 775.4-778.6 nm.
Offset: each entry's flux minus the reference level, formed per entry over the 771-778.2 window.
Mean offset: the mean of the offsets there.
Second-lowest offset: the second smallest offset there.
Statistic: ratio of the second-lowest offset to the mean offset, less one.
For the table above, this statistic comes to -15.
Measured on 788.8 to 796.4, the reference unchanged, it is 10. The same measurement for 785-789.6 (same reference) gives -12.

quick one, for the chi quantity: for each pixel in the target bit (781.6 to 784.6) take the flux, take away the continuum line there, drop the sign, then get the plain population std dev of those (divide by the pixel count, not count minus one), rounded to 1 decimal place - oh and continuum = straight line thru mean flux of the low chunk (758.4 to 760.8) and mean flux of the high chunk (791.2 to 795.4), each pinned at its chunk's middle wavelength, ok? 2.0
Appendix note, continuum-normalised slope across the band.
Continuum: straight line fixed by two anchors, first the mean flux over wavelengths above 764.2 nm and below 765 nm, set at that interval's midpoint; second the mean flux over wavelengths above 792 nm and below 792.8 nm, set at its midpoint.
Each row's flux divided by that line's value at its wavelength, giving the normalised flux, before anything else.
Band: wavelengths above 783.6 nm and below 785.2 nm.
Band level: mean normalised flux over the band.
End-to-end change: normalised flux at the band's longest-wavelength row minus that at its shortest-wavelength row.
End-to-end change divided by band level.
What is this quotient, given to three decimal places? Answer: 0.042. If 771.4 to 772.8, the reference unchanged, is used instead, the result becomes 0.063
